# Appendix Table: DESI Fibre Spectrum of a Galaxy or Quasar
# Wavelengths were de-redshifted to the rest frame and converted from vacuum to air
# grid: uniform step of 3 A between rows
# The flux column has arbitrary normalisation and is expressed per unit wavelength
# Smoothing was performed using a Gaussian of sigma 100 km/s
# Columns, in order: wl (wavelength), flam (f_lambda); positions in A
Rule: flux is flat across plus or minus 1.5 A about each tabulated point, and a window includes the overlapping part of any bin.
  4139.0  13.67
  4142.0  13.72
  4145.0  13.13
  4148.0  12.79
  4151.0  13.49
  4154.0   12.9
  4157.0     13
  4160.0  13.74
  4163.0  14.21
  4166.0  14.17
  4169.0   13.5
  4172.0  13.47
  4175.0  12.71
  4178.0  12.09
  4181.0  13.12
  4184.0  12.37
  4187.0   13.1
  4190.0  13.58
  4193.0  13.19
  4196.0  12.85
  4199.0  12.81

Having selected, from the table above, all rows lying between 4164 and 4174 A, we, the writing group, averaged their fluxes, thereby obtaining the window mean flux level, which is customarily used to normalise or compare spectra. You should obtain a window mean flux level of 13.7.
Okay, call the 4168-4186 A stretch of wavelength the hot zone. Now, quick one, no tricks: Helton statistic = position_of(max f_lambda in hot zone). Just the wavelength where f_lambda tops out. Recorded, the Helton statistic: 4169.0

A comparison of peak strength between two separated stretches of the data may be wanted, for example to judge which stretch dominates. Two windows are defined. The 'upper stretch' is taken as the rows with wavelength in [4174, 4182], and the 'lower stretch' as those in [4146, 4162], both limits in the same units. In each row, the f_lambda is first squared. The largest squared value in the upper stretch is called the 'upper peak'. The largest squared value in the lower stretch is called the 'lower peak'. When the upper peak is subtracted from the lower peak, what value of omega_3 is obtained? 16.7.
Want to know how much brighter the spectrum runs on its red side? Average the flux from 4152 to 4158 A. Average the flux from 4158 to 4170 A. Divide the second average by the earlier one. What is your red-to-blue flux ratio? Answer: 1.07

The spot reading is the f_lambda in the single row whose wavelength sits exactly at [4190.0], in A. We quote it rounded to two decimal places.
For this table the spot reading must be 13.58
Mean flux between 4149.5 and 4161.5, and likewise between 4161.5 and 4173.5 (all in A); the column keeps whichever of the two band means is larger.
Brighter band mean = 13.8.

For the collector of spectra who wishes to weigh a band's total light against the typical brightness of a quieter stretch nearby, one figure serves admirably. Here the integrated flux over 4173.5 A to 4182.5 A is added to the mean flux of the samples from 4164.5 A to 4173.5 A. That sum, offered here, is 127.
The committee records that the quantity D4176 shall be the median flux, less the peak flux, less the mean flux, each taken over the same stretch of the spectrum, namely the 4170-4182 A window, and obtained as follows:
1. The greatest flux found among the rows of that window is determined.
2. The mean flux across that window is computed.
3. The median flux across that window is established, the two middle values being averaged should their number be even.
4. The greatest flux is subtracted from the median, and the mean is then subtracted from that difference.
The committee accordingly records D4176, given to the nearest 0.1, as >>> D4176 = -13.4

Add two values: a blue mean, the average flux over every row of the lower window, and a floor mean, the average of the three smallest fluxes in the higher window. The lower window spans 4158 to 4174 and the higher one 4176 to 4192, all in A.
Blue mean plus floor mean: 26.3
